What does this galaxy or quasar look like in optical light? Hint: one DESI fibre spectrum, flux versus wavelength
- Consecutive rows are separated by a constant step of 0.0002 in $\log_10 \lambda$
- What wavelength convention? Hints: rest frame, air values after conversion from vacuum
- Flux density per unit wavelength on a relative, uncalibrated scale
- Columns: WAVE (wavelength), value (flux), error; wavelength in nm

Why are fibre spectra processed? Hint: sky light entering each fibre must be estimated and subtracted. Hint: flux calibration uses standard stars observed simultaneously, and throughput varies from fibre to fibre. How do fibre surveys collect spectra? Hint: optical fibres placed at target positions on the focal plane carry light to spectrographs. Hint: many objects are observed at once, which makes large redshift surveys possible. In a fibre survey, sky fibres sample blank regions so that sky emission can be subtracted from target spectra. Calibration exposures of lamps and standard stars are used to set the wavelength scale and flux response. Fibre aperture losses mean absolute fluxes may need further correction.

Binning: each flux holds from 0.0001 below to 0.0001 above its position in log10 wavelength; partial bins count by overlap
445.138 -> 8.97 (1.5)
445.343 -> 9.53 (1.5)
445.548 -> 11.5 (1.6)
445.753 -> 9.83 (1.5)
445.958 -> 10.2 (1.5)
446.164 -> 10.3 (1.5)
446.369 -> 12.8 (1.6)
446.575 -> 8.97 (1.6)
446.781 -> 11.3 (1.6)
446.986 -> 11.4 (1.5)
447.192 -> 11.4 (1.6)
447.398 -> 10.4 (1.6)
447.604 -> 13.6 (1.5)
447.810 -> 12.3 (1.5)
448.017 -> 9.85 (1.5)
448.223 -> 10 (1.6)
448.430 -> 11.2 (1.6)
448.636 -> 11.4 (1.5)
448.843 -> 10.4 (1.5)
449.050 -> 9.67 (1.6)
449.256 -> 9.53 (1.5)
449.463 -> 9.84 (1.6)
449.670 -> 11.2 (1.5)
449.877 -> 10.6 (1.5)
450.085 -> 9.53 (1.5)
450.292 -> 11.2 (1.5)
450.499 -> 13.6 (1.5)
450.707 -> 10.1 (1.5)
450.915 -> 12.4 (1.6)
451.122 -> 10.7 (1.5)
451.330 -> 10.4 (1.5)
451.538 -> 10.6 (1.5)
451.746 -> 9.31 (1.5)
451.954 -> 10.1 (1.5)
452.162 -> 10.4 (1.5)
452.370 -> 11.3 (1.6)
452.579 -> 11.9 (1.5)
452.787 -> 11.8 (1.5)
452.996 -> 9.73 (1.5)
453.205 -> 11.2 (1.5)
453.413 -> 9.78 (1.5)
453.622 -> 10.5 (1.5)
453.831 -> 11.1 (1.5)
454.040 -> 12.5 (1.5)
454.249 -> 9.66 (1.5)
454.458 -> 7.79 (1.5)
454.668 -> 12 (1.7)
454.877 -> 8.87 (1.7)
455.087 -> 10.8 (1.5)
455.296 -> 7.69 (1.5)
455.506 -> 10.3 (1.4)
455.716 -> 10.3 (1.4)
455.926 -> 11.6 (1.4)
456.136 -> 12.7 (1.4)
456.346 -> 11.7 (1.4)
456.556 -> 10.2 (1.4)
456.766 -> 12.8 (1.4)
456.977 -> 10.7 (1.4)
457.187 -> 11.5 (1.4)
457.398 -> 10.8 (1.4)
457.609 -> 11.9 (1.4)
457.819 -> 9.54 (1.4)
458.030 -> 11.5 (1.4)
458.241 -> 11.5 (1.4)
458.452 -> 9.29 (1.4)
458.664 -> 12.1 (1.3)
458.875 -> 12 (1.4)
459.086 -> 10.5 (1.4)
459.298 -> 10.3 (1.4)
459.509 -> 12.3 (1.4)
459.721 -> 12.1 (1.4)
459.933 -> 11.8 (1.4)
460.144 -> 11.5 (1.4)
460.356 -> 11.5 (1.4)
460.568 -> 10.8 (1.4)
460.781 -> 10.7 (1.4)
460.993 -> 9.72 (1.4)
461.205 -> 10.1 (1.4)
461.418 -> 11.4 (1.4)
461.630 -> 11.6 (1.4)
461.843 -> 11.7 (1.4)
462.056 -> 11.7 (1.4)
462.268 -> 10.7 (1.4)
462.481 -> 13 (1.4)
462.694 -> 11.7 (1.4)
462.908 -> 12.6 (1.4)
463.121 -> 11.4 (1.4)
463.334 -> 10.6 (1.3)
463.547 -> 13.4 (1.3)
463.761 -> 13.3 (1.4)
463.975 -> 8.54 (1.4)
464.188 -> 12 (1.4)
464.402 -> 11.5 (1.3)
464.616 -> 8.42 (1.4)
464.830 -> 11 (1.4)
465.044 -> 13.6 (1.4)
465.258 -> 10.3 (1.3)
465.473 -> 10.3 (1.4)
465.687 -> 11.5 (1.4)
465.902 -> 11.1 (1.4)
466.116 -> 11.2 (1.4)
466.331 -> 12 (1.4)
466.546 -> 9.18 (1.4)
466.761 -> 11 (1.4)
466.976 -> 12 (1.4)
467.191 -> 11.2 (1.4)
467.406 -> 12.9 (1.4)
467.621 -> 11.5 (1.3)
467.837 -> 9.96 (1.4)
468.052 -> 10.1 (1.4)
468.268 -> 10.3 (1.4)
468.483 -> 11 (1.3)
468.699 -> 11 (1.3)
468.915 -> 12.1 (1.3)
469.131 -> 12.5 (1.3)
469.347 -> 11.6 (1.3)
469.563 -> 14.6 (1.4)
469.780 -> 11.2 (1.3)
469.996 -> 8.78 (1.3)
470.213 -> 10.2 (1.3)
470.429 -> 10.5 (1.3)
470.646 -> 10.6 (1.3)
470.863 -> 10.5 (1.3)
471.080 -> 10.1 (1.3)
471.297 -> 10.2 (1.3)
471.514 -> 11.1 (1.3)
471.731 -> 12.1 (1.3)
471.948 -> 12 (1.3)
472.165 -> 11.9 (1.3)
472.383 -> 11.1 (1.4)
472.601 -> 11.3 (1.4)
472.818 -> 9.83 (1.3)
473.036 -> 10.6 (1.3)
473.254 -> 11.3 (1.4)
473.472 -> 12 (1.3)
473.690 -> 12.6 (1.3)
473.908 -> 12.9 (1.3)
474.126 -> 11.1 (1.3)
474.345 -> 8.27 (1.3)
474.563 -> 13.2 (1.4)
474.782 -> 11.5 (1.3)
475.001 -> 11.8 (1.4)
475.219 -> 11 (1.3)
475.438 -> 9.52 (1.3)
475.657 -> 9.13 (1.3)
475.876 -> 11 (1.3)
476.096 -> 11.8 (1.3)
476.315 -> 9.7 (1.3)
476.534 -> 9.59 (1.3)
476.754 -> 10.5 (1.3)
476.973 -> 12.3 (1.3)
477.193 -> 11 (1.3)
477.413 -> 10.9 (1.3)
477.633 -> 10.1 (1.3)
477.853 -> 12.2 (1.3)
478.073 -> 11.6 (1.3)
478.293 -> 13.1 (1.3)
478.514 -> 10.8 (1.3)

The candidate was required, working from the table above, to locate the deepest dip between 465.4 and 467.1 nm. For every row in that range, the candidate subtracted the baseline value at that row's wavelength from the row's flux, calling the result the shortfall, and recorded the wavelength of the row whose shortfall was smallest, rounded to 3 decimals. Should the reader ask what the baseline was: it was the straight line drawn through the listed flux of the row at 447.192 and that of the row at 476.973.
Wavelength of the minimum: 466.546 nm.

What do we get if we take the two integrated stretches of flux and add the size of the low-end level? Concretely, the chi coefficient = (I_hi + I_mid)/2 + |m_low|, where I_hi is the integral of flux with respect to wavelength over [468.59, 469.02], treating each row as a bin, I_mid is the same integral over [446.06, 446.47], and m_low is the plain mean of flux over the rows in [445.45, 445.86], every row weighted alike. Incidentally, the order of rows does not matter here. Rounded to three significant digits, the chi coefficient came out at 15.5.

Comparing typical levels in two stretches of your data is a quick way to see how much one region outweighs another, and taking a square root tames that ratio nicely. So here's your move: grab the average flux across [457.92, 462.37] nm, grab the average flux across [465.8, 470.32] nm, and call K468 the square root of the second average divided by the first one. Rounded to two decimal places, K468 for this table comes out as 1.00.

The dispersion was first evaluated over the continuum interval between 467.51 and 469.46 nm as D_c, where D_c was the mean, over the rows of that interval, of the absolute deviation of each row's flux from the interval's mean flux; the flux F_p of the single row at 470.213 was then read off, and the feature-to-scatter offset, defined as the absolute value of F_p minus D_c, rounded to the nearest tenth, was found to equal 9.5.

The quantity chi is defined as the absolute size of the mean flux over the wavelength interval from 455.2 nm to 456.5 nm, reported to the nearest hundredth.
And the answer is 10.72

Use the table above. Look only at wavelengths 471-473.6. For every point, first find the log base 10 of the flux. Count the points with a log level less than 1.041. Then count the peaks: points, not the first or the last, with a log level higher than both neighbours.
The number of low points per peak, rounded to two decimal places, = 2.00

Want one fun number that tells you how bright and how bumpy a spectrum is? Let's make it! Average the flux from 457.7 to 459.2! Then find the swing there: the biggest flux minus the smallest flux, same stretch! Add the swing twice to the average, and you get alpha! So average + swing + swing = 16.5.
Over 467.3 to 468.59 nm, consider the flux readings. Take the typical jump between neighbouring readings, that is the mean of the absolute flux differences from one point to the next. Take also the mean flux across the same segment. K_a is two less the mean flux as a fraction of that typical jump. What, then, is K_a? -11.8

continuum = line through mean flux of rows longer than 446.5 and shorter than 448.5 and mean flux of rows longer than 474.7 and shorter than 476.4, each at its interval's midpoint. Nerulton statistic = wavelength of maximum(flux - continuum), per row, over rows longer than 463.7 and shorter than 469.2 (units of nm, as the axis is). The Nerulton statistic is 465.044 nm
